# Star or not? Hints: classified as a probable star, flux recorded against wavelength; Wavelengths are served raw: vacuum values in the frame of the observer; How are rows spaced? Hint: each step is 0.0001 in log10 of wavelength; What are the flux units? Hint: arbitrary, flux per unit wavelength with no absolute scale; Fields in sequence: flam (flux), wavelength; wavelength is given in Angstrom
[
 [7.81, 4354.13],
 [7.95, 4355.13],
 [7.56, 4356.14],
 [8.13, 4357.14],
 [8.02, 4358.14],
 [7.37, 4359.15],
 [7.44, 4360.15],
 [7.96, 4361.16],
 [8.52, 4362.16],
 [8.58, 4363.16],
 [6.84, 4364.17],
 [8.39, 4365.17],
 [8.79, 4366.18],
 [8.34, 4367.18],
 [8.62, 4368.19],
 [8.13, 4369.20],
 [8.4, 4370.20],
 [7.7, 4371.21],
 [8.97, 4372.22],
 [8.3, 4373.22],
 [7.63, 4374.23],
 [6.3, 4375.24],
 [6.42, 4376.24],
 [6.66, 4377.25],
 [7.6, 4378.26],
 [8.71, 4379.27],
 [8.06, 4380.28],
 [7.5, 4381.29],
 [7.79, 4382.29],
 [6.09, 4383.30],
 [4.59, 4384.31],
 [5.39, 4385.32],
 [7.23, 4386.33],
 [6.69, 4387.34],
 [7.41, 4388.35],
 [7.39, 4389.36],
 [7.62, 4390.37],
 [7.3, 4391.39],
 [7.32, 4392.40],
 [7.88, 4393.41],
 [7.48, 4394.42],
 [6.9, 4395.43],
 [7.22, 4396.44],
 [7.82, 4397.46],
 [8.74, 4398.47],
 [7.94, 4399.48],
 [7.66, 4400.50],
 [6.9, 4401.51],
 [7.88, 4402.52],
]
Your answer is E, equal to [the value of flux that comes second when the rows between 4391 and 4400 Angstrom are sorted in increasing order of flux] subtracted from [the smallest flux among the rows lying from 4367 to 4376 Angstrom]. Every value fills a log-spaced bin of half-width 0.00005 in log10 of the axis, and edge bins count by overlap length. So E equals -0.9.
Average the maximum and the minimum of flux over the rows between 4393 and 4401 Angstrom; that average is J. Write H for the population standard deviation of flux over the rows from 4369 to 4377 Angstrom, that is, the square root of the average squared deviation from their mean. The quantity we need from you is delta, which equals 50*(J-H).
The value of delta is 347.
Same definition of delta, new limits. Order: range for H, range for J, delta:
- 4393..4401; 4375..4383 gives 350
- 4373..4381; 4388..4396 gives 327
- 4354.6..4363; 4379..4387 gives 314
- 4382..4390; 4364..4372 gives 338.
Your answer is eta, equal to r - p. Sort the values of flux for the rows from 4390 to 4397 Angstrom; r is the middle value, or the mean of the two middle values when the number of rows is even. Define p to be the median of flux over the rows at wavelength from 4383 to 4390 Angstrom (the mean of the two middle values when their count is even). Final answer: 0.63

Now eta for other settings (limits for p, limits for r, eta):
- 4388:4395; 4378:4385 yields 0.19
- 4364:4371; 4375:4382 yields -0.89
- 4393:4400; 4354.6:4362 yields 0.13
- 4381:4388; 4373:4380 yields 0.91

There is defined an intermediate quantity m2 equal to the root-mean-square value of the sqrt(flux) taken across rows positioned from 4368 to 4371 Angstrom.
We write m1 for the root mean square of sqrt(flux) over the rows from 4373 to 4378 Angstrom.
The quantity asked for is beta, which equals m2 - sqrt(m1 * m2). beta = 0.12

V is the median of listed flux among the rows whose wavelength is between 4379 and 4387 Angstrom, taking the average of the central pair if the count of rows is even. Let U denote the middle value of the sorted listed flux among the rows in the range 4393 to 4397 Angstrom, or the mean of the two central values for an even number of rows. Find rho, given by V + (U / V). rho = 8.36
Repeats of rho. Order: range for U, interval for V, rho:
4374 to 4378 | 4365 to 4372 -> 9.17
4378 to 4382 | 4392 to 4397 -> 8.39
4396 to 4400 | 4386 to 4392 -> 8.42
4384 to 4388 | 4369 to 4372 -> 8.87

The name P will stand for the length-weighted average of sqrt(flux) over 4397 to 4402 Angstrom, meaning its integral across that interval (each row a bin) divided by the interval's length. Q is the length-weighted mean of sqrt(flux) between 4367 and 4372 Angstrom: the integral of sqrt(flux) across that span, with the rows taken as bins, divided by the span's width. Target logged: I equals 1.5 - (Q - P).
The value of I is 1.42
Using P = 2.79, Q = 2.87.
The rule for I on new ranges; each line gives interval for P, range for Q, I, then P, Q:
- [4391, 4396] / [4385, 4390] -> 1.60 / 2.72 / 2.62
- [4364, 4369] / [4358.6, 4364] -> 1.57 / 2.87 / 2.81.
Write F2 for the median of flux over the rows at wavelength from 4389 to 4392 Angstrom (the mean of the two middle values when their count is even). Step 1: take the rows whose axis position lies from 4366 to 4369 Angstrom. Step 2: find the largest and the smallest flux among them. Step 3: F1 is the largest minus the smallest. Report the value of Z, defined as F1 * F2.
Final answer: 3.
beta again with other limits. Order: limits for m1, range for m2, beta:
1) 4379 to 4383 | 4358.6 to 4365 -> -0.02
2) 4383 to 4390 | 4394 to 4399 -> 0.12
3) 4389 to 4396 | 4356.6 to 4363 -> 0.04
